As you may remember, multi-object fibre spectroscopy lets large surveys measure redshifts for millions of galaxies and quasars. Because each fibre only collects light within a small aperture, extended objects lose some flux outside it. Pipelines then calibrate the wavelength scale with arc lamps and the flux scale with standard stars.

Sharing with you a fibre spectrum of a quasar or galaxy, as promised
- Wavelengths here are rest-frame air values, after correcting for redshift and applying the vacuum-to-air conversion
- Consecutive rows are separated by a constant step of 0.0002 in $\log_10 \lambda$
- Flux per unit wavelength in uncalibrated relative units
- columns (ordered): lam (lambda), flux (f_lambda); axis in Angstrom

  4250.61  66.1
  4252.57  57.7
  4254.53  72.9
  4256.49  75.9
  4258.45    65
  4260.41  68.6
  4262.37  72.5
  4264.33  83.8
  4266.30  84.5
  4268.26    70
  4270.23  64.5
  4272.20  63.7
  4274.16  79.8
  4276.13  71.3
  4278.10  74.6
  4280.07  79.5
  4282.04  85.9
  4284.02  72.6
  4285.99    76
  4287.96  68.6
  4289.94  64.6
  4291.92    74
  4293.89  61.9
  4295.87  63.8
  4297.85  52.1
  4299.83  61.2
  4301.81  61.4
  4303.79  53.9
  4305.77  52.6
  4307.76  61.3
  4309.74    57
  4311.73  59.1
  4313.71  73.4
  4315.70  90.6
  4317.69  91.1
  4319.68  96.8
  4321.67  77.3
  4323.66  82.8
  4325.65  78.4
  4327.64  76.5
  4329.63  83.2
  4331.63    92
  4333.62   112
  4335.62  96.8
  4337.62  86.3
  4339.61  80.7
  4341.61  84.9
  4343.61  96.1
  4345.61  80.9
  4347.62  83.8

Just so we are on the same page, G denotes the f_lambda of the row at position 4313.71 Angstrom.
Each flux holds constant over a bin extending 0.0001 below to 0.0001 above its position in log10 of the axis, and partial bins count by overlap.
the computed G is 73.4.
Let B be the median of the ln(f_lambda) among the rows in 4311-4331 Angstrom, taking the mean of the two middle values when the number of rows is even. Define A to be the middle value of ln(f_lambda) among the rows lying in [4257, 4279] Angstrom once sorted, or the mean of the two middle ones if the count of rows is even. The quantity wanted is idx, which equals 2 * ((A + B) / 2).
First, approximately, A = 4.27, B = 4.39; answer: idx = 8.66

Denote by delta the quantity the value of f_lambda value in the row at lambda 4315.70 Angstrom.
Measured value 90.6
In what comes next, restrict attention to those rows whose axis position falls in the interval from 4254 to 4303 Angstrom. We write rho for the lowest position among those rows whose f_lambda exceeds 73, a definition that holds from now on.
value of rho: 4256.49 Angstrom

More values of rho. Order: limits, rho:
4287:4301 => 4291.92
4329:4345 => 4329.63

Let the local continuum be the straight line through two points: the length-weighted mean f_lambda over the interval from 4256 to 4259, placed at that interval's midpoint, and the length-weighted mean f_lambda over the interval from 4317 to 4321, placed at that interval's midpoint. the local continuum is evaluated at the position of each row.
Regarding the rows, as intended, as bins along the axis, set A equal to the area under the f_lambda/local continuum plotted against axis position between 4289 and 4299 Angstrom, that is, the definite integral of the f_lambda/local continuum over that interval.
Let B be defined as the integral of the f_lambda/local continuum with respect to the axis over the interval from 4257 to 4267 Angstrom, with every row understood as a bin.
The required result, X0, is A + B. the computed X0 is 17.9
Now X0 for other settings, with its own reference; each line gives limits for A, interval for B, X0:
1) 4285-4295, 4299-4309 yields 15.0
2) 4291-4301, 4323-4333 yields 16.1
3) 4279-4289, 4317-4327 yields 18.6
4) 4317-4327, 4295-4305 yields 15.8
